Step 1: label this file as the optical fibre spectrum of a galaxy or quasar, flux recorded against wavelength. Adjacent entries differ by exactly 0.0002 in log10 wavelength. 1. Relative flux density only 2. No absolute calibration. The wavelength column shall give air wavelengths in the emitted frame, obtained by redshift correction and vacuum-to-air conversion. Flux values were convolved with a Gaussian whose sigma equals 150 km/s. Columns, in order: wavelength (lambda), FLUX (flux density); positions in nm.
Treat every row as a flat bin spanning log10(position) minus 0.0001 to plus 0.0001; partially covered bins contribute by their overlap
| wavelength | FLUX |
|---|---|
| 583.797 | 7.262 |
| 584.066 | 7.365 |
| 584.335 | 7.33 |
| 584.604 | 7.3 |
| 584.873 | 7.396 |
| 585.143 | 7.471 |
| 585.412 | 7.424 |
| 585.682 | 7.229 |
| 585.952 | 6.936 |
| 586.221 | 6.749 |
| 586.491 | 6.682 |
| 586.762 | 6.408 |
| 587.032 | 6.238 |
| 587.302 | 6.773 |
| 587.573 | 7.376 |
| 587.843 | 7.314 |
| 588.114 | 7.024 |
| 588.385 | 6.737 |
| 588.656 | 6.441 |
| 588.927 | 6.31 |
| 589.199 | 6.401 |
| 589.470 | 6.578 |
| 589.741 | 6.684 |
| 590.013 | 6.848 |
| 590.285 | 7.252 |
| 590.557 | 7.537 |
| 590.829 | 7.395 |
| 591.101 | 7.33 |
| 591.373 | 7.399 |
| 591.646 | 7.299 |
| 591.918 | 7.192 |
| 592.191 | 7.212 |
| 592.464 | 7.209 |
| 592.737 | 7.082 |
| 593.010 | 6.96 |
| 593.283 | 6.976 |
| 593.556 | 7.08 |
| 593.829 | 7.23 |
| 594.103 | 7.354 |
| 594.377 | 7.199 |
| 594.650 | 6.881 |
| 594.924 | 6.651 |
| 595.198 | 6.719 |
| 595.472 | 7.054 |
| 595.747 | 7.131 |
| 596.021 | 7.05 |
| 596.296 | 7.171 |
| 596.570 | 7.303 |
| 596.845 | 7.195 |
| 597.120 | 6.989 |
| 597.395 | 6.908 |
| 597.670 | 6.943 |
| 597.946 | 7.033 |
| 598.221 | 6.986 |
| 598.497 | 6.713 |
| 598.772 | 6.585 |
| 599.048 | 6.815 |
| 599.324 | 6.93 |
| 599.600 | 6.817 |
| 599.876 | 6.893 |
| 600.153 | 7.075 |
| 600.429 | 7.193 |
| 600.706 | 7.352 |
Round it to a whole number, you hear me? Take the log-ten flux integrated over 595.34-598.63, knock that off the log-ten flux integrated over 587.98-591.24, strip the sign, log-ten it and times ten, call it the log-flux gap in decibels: -12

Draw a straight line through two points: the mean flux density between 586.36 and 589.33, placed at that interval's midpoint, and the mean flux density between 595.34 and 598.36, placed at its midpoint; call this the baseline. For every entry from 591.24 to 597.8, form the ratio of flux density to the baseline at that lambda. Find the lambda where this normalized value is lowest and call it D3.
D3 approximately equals 594.924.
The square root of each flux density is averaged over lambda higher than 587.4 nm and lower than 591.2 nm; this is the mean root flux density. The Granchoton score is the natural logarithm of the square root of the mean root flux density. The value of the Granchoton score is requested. 0.484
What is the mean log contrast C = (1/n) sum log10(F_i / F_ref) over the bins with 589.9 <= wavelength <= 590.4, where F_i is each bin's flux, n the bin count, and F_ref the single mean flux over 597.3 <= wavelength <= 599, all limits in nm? 0.012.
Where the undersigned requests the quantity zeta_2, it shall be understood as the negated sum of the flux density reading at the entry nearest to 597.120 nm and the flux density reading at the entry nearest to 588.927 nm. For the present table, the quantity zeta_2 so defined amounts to -13.3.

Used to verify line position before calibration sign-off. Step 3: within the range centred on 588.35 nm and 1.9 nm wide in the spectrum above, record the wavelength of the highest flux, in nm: 587.573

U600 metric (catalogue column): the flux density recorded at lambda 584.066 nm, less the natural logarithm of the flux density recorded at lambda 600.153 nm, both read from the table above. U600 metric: 5.41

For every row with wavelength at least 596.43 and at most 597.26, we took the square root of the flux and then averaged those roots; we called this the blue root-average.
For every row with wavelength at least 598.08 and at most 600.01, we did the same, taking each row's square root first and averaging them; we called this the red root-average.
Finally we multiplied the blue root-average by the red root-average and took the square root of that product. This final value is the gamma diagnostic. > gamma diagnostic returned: 2.64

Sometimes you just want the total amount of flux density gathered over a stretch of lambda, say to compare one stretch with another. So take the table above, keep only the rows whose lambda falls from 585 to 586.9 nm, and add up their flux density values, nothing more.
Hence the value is 48.9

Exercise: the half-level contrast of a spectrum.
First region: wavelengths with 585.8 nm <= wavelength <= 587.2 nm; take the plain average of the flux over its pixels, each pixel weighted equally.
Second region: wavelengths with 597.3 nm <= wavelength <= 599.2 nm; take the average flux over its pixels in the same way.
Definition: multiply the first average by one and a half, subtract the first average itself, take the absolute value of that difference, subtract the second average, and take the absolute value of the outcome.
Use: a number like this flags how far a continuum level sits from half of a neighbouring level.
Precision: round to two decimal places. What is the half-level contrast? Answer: 3.55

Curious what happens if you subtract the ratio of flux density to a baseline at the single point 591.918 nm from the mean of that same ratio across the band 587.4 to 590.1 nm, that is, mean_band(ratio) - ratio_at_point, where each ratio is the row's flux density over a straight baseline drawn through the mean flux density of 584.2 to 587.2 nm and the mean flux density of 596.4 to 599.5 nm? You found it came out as -0.063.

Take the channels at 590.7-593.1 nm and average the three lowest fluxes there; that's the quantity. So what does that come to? 7.08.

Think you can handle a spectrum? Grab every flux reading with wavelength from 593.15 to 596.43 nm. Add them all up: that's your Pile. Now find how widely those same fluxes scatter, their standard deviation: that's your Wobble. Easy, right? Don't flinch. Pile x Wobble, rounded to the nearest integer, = 17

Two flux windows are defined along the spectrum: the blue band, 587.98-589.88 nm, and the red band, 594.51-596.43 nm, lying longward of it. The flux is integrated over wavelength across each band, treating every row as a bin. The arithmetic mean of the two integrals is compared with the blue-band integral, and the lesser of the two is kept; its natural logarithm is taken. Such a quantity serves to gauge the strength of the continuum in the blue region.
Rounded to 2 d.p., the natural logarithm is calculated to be 2.53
